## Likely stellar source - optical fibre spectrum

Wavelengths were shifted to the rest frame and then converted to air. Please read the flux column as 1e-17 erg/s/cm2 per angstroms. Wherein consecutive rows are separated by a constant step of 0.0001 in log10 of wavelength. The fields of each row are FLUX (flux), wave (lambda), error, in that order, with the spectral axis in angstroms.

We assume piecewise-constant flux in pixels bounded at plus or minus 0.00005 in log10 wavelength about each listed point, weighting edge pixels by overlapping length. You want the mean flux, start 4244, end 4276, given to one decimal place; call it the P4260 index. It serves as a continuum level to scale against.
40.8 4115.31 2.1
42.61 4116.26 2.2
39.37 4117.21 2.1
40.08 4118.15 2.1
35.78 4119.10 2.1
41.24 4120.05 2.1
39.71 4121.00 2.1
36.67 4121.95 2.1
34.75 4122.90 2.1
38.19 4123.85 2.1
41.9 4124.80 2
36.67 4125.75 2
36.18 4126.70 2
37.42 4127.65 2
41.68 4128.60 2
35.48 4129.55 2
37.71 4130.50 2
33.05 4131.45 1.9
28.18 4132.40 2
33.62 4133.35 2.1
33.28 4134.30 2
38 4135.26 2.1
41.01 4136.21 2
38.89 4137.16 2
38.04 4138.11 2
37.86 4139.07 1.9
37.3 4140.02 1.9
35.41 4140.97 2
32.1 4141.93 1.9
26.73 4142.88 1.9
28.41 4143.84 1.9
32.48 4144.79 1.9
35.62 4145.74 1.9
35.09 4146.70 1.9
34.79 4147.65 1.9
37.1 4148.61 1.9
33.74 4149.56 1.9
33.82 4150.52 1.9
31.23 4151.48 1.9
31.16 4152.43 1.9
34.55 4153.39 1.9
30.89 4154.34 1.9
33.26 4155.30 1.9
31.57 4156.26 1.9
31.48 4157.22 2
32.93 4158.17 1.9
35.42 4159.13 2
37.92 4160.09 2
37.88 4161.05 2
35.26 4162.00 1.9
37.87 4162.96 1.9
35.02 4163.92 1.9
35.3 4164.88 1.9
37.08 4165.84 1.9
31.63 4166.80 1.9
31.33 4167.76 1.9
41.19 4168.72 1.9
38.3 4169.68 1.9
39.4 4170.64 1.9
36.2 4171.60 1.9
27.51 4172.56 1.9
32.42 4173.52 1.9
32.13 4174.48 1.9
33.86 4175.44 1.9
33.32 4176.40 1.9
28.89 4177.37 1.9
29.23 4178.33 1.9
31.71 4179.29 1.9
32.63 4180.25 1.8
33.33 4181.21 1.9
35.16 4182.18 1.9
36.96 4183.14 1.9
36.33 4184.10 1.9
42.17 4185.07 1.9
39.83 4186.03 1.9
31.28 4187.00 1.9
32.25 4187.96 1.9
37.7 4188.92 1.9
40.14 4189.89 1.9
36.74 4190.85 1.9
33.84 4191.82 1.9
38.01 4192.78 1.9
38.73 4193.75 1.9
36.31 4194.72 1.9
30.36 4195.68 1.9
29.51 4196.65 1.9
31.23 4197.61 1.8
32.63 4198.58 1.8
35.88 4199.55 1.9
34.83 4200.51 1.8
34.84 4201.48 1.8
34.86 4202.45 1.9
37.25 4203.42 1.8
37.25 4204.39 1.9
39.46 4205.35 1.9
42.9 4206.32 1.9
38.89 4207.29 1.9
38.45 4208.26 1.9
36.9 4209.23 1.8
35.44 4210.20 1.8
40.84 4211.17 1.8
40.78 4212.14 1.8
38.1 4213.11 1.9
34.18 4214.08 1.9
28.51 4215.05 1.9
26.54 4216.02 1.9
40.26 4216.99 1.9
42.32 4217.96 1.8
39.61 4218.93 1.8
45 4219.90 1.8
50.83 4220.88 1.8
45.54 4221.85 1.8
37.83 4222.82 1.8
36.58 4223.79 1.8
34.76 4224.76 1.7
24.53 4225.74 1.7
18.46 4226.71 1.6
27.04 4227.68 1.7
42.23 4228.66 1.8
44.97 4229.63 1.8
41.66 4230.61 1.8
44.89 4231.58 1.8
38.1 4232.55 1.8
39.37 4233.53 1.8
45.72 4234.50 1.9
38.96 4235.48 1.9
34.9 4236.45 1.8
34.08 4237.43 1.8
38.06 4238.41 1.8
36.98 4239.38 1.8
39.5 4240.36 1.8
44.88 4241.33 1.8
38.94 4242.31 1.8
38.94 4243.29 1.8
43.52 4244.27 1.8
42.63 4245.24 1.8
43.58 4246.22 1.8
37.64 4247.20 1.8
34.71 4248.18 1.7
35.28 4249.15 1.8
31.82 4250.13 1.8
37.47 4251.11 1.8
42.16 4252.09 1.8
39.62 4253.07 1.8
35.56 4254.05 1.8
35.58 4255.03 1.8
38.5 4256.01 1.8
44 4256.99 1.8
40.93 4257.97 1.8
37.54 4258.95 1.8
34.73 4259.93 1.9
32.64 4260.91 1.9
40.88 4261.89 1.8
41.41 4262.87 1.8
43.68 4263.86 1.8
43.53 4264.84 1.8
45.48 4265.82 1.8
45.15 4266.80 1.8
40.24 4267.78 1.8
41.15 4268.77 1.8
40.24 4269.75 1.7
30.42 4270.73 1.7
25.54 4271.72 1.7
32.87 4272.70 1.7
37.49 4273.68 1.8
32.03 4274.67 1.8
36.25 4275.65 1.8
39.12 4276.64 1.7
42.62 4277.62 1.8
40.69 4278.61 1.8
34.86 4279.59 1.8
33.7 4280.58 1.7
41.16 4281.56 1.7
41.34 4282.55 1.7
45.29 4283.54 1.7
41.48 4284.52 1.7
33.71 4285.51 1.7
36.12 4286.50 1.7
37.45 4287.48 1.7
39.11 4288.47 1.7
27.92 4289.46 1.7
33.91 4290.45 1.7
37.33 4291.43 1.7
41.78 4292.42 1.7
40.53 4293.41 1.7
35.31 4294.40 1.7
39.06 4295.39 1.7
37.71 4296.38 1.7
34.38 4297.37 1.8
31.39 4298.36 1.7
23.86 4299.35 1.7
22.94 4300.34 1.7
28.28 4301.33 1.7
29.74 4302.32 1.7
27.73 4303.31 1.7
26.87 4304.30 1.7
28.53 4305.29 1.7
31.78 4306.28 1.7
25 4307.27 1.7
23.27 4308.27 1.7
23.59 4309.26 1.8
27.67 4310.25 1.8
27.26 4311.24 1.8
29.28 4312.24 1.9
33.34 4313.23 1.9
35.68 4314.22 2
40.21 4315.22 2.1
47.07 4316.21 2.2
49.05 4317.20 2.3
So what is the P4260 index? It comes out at 38.3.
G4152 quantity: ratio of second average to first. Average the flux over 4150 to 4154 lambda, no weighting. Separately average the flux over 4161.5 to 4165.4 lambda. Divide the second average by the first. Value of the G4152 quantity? 1.10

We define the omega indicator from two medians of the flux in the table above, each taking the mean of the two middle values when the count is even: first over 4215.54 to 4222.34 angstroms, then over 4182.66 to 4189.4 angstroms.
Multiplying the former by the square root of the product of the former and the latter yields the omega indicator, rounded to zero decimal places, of 1674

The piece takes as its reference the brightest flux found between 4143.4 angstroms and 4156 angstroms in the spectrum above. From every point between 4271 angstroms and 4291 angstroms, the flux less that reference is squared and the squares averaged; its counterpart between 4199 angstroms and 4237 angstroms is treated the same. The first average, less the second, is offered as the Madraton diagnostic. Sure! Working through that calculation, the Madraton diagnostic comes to -15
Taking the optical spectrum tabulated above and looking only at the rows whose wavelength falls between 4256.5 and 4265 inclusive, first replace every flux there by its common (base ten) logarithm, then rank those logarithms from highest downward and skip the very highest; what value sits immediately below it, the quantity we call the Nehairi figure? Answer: 1.64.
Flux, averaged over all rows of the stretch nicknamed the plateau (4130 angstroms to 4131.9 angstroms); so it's 35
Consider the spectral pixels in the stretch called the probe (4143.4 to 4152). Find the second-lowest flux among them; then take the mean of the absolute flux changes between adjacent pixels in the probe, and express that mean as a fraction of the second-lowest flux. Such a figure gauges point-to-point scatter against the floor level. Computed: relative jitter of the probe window 0.066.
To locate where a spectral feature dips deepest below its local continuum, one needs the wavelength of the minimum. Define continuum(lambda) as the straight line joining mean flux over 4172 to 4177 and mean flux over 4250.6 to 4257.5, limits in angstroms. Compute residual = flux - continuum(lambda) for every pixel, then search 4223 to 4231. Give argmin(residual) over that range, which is 4226.71 angstroms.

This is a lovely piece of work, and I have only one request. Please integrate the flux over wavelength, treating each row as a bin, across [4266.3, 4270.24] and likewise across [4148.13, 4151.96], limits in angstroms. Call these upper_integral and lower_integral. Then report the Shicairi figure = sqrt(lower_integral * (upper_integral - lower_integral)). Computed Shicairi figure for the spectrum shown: 67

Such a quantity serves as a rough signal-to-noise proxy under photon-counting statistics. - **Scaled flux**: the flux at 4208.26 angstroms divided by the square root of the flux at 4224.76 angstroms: 6.5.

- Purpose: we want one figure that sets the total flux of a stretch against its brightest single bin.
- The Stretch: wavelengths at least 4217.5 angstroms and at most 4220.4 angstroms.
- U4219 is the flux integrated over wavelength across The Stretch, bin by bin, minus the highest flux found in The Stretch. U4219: 78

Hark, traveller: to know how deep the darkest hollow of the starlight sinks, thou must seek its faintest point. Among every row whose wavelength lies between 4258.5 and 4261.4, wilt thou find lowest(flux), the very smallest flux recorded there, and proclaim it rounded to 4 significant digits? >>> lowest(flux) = 32.64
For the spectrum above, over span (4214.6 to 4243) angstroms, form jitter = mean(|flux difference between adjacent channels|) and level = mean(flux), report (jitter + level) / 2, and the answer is 21.5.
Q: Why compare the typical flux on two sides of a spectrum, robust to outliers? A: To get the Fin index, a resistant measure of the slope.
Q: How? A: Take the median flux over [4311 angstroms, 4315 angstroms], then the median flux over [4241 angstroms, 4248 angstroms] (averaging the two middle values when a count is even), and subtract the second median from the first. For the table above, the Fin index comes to -11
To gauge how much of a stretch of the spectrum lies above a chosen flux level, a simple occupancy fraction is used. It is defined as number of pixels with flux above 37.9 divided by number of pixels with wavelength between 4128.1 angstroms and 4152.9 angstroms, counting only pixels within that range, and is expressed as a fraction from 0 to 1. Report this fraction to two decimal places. 0.19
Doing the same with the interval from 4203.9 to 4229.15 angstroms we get 0.54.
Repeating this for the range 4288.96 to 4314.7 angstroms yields 0.12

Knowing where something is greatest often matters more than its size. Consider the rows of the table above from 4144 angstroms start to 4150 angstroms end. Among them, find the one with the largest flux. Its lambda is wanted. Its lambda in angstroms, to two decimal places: 4148.61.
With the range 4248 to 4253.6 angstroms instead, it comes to 4252.09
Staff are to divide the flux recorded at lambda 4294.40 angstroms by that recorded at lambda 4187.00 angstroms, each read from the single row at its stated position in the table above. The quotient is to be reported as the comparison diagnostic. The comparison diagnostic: 1.13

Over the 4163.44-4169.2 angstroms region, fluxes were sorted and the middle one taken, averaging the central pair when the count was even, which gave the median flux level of 35.2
